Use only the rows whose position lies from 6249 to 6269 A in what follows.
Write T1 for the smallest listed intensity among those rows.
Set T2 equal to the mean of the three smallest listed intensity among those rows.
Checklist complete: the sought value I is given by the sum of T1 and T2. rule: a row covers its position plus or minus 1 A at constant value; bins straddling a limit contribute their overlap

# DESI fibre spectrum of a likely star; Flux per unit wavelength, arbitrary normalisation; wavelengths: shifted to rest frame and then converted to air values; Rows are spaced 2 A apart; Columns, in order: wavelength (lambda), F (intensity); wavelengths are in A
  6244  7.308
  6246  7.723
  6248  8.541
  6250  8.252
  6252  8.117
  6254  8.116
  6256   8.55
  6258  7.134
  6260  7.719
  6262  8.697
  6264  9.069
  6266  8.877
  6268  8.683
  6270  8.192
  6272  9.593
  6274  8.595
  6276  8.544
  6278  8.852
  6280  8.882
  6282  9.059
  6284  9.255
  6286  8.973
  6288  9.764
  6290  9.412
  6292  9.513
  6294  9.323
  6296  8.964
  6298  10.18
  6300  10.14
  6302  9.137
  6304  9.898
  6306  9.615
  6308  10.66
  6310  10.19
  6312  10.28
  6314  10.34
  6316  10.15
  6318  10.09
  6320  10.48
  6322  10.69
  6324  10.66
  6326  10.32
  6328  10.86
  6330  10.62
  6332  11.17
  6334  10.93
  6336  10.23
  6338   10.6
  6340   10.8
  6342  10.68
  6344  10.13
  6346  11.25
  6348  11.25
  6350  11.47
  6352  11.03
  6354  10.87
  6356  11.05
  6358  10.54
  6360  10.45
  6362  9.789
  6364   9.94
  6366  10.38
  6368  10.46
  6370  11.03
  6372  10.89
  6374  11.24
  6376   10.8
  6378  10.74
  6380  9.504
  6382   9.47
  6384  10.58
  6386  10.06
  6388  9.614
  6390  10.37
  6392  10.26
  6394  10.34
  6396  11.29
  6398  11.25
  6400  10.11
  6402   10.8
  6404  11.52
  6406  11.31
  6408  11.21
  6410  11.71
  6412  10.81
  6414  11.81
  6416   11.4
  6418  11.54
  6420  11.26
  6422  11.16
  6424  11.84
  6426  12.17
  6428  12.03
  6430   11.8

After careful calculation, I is 14.8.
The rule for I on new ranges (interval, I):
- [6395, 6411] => 20.8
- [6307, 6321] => 20.2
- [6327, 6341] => 20.7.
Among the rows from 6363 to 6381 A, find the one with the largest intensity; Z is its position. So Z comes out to 6374 A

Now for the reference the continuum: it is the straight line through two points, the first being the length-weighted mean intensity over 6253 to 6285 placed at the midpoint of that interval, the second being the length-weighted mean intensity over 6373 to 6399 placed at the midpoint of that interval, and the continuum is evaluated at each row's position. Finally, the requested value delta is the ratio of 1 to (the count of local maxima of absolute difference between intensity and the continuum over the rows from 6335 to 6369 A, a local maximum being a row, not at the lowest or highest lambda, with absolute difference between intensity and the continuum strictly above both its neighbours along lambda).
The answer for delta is 0.25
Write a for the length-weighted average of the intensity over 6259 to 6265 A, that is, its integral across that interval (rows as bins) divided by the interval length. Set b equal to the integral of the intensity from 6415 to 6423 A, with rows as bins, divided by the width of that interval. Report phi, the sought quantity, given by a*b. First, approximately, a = 8.5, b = 11.3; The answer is 96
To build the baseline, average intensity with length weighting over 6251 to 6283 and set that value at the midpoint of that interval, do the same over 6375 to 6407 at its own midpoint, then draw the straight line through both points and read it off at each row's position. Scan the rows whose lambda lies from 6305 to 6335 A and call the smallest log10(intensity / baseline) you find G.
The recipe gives 0.021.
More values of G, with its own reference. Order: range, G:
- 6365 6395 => -0.039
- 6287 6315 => -0.002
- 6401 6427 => -0.001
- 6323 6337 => 0.026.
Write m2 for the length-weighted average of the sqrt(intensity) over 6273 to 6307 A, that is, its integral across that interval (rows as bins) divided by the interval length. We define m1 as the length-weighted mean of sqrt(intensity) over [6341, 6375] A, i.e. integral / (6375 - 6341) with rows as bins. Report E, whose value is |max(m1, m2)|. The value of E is 3.275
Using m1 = 3.28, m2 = 3.05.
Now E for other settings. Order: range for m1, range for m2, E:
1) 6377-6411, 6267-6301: 3.253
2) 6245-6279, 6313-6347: 3.254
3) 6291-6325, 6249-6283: 3.164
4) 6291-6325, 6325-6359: 3.288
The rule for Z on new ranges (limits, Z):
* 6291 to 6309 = 6308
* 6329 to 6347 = 6346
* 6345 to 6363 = 6350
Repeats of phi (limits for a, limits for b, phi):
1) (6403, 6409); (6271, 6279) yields 101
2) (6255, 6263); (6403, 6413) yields 91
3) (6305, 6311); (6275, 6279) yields 88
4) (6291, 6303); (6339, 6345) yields 101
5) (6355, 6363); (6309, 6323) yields 108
